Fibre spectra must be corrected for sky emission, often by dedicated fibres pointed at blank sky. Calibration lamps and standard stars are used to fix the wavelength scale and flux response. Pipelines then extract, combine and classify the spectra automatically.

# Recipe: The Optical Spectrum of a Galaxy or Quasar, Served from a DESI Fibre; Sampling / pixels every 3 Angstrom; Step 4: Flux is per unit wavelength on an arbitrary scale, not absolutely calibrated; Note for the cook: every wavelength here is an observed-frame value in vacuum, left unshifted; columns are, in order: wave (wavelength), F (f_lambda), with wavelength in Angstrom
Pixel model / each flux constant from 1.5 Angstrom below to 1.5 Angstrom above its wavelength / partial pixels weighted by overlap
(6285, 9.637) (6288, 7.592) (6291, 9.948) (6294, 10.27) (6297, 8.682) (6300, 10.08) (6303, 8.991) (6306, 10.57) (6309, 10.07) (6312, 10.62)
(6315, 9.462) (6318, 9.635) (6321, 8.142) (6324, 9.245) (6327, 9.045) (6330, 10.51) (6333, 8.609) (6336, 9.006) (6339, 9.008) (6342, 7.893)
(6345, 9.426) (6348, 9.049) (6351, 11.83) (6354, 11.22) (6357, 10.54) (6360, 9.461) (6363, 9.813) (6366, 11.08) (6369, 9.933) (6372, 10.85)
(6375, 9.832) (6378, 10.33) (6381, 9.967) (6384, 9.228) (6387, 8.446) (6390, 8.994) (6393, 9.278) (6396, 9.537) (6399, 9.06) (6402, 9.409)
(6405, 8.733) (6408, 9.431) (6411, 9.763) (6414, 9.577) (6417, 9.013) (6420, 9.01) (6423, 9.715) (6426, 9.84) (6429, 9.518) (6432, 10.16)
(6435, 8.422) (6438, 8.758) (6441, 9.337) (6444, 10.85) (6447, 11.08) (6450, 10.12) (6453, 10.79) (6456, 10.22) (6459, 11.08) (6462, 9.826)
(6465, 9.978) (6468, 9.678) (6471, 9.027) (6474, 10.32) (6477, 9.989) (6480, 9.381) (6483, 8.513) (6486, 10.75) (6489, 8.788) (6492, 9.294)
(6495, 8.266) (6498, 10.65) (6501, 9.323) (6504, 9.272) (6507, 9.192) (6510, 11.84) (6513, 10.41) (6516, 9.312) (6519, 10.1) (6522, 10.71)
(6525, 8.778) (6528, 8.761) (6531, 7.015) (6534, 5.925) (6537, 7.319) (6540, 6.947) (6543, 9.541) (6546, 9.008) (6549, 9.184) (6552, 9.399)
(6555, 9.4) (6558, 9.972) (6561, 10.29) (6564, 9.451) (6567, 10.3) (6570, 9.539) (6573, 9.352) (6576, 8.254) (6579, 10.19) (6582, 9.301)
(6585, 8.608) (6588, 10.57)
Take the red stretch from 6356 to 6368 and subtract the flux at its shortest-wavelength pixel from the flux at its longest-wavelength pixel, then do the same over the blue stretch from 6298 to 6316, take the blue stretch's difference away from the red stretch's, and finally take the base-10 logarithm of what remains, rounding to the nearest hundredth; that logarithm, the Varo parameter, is 0.06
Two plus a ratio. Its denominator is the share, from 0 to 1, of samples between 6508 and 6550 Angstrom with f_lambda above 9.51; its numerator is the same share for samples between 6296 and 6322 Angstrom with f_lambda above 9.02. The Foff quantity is 3.9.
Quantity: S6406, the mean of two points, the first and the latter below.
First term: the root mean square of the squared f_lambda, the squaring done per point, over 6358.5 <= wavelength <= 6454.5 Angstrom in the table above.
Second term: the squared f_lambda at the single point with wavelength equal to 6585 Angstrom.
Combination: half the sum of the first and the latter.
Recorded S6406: 85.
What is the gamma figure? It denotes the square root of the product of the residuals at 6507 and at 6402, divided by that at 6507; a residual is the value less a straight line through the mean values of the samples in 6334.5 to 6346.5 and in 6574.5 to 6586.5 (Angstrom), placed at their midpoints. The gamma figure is 1.7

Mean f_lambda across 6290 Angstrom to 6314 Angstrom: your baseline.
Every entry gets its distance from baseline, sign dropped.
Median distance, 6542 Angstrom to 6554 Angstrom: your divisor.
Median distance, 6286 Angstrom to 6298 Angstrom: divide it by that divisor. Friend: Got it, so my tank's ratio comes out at 1.3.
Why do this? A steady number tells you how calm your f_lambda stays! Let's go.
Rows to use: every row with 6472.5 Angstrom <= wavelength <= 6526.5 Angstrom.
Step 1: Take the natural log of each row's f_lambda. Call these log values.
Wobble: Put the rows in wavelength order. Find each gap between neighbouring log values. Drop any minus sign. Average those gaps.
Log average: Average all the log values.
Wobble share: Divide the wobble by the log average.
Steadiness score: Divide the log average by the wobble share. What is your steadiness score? 43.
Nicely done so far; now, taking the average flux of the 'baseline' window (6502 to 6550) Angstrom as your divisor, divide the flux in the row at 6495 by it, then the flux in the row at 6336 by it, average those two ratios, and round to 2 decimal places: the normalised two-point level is 0.96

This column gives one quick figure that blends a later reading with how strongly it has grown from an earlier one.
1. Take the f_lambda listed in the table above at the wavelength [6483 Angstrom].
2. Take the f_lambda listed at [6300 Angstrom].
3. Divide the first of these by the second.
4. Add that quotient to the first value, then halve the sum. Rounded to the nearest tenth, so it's 4.7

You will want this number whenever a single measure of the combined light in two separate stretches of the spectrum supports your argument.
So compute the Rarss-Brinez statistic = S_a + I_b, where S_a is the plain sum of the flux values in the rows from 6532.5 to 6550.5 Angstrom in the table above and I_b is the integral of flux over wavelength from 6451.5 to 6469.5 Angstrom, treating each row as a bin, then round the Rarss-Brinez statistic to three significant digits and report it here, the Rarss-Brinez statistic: 233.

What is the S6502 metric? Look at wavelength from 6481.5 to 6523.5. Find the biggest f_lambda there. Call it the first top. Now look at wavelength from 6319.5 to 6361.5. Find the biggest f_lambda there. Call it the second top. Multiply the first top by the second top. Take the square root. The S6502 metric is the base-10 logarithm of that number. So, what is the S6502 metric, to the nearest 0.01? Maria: 1.07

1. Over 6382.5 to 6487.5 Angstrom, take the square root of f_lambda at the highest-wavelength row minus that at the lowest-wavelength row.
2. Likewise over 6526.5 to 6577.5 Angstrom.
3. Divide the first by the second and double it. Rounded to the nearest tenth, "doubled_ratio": -5.5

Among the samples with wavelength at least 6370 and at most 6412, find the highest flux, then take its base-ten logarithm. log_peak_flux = 1.04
